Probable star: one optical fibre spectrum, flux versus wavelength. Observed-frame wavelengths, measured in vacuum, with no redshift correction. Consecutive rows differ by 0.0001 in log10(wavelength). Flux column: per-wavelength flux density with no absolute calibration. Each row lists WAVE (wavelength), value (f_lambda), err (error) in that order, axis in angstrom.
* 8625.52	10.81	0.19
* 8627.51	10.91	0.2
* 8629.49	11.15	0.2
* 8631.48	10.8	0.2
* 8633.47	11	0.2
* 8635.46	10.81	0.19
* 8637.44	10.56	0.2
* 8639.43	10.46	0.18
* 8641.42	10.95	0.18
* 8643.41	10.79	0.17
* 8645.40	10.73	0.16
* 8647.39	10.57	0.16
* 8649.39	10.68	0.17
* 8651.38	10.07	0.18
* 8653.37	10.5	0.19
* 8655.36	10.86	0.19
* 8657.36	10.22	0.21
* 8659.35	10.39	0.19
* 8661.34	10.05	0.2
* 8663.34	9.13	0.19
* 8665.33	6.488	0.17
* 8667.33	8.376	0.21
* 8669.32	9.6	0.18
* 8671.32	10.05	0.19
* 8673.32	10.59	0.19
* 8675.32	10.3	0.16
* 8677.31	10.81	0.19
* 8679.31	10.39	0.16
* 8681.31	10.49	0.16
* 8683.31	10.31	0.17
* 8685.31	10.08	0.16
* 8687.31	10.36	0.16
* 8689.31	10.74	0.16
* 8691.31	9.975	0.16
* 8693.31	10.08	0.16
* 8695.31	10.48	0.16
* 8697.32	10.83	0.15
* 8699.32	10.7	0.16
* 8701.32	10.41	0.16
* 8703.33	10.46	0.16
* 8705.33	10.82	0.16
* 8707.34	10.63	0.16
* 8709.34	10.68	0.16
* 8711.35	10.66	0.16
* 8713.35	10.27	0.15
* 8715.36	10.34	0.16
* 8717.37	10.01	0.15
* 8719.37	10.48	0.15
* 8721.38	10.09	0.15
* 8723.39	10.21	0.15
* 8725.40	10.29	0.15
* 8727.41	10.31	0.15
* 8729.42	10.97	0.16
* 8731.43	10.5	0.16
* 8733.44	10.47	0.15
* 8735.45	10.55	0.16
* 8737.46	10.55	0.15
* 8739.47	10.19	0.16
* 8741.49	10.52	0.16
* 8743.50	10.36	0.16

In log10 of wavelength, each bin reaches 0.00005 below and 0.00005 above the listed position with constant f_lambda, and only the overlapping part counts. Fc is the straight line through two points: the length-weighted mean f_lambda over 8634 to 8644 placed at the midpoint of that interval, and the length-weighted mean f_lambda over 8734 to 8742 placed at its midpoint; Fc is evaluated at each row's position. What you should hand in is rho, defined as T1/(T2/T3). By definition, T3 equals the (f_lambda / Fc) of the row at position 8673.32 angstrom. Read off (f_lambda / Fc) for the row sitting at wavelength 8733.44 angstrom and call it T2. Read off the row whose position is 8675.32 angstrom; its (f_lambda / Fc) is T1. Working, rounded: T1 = 0.97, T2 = 1.001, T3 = 1.00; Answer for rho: 0.96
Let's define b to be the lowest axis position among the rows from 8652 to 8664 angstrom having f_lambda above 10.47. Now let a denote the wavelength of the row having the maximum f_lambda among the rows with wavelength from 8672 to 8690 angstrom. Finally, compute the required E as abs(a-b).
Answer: 23.9 angstrom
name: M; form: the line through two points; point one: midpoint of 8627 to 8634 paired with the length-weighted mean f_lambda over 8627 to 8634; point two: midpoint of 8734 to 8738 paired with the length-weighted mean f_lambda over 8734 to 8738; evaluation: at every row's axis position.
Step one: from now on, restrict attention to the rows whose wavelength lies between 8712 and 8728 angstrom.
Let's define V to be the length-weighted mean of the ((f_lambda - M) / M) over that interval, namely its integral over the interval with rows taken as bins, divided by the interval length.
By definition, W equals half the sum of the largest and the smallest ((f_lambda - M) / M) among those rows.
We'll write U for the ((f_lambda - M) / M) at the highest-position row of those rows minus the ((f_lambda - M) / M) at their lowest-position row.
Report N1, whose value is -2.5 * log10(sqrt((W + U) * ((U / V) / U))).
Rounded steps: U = 0.009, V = -0.03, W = -0.04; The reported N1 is 0.13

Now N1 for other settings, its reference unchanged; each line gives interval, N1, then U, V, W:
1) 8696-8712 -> -0.95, -0.011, 0.00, -0.01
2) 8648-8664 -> -0.74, -0.138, -0.06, -0.08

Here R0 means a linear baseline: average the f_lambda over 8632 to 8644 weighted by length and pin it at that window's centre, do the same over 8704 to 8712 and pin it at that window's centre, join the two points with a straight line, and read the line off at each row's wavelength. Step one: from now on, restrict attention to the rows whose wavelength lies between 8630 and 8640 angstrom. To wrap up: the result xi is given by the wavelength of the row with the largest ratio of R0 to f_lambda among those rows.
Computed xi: 8639.43 angstrom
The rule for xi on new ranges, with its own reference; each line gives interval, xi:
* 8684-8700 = 8691.31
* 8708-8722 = 8717.37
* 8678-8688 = 8685.31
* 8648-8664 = 8663.34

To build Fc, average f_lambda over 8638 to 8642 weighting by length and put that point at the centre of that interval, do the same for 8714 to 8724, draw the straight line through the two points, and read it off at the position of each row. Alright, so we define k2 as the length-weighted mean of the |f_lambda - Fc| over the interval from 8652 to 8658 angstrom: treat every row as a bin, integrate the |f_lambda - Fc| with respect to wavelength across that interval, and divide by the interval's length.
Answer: 0.25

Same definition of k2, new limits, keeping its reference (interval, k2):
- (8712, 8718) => 0.12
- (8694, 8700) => 0.32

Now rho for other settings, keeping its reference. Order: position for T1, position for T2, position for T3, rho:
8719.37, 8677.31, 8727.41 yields 0.97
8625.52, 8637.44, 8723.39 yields 0.99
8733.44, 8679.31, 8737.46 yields 1.03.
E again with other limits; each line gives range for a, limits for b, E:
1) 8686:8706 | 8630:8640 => 65.8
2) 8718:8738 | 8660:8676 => 56.1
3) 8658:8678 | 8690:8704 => 18.0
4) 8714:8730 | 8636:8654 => 92.0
